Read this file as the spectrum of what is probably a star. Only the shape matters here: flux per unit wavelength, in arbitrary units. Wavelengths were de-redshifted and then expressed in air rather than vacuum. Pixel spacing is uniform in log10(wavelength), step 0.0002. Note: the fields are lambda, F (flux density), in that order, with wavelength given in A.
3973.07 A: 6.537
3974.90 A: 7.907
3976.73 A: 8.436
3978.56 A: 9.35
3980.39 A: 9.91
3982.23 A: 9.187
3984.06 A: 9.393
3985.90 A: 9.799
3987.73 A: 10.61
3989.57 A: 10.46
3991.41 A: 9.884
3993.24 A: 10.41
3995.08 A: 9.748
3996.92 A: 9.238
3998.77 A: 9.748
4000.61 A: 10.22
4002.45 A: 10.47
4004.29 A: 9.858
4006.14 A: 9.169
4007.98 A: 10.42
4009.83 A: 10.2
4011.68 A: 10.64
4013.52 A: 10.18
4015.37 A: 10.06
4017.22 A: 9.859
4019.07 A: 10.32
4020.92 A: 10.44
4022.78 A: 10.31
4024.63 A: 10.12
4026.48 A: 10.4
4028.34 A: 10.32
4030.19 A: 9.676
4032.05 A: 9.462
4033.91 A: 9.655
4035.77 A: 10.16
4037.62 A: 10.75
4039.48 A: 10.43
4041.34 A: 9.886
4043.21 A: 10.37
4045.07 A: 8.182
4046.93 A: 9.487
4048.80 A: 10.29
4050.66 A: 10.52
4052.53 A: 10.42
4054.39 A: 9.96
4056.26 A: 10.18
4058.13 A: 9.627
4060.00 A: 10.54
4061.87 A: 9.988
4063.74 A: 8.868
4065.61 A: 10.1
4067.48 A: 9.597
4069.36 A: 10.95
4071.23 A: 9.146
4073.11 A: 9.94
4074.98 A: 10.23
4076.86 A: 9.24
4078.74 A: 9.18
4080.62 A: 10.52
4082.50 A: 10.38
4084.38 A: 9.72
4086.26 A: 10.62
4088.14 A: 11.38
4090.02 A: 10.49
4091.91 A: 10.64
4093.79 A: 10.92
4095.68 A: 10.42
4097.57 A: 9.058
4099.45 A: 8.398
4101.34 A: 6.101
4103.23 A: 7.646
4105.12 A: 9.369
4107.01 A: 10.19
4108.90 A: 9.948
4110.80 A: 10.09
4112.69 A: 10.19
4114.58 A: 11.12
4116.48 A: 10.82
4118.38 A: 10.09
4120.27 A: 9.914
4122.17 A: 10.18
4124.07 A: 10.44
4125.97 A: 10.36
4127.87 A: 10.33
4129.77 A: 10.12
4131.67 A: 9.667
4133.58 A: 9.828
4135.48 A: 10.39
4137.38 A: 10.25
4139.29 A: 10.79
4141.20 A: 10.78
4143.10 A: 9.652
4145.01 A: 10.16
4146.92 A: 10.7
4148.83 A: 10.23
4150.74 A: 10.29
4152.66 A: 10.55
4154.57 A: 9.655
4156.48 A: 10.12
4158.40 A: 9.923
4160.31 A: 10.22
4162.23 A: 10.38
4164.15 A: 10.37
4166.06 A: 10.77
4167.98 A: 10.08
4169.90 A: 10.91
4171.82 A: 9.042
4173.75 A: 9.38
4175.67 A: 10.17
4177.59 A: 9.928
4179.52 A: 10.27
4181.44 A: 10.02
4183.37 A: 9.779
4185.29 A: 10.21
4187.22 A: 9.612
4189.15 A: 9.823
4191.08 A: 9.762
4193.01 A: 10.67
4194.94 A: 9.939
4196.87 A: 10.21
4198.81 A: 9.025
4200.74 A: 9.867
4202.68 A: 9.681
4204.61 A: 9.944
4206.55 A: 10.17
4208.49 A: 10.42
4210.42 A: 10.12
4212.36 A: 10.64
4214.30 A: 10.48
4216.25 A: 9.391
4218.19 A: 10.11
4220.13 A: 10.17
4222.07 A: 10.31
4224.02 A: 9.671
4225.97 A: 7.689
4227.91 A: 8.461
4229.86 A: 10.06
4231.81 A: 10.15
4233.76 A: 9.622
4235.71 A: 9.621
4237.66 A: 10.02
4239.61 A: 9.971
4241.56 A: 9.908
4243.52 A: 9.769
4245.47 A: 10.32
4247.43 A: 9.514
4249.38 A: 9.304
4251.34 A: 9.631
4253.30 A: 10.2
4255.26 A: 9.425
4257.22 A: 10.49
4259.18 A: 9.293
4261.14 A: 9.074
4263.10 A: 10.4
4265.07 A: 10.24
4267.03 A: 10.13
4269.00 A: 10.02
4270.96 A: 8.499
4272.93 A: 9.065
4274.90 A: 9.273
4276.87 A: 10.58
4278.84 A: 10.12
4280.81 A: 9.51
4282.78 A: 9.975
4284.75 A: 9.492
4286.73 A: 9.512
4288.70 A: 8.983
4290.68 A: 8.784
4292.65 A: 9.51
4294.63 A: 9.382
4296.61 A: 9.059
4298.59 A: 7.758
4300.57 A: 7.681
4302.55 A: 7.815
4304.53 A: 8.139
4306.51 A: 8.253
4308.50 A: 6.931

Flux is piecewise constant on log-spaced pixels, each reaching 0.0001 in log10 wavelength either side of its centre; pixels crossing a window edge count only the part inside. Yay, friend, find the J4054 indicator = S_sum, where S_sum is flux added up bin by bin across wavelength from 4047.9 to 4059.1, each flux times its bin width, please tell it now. 114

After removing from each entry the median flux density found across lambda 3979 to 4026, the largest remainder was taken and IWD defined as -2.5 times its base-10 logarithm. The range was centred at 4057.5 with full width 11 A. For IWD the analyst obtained 0.94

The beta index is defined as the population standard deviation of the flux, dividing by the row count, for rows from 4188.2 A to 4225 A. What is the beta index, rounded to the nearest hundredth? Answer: 0.41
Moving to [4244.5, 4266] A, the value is 0.50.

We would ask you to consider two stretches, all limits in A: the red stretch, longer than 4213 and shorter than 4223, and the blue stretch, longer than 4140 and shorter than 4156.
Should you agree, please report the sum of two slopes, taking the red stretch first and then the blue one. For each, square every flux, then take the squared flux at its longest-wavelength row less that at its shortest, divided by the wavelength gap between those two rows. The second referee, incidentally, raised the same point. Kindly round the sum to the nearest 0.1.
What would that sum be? -2.2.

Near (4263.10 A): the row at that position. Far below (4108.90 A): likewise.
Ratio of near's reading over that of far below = 1.05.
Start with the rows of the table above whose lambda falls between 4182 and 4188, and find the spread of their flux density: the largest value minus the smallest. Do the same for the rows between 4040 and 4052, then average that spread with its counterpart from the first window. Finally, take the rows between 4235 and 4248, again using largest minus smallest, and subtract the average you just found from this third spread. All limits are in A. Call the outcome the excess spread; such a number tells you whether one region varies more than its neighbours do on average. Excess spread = -0.7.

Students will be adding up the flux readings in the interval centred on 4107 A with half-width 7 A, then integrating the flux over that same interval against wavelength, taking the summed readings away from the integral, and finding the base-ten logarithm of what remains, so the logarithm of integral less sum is 1.8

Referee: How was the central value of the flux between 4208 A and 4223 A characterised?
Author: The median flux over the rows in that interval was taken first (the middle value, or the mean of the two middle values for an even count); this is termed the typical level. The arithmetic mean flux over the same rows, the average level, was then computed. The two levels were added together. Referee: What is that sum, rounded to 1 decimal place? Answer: 20.4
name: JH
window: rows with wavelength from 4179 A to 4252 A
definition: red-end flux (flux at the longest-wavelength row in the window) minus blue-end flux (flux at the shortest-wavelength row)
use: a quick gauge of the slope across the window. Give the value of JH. -0.6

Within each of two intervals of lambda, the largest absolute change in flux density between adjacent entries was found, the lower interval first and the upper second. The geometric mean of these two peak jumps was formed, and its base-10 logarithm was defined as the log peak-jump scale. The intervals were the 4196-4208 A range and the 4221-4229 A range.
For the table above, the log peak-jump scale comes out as 0.19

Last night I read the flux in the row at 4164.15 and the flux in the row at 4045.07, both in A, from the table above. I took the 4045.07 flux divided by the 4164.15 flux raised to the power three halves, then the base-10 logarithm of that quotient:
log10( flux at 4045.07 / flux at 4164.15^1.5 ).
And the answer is -0.61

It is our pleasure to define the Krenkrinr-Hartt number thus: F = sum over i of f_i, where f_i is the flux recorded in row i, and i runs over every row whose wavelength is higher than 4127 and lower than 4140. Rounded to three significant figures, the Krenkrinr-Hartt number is 71.4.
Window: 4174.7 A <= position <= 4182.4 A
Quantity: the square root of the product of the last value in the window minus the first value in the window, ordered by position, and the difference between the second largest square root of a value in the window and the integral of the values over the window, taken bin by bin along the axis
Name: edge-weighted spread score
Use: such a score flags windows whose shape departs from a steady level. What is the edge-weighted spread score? 3.3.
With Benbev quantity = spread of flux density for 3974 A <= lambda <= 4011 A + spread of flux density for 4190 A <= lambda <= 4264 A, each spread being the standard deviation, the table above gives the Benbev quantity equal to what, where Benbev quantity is 1.3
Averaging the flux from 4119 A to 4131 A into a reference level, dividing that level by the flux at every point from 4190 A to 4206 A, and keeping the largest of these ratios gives 1.13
